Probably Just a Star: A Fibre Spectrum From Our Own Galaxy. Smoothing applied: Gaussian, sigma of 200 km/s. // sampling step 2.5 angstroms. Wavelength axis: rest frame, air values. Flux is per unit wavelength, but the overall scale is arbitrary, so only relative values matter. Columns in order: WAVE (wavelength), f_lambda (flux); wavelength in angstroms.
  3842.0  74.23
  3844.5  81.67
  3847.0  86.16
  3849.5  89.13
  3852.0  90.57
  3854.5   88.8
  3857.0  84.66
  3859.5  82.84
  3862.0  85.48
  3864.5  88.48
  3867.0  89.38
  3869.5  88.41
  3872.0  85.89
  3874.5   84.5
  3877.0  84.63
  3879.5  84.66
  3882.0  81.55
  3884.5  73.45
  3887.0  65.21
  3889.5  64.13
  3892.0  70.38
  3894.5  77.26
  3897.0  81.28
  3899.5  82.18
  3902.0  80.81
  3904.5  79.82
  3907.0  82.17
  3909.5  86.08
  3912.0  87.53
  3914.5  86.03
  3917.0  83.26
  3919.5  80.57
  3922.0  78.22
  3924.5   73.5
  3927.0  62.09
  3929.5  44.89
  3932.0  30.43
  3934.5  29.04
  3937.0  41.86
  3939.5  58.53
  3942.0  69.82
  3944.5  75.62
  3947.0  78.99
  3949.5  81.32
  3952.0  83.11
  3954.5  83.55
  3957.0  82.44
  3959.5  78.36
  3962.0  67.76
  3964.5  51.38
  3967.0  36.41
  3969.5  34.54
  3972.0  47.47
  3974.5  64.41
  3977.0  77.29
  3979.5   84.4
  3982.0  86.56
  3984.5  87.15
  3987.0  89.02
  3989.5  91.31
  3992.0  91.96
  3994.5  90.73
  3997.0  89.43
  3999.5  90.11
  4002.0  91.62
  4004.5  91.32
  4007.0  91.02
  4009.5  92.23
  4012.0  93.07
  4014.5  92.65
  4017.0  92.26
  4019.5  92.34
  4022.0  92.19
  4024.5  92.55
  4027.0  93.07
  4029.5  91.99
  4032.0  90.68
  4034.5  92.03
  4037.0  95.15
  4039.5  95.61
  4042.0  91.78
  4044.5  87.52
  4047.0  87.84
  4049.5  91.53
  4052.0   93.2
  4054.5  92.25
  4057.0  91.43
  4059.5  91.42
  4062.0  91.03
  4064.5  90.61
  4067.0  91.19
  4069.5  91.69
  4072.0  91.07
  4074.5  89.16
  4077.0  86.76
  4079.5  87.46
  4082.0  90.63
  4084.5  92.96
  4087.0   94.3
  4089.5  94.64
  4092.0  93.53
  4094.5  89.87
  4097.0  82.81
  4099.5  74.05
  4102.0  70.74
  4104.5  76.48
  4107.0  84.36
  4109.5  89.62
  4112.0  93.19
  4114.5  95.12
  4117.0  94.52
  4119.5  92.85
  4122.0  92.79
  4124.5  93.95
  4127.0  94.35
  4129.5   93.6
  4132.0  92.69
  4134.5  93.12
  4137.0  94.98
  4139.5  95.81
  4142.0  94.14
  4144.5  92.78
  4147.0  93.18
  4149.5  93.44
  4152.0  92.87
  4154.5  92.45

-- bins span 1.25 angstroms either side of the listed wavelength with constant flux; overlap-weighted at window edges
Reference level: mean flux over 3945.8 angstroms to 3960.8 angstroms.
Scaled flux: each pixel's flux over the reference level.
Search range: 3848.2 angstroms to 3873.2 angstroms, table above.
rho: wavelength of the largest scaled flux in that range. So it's 3852.0 angstroms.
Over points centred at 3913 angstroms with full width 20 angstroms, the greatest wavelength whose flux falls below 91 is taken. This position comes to 3922.0 angstroms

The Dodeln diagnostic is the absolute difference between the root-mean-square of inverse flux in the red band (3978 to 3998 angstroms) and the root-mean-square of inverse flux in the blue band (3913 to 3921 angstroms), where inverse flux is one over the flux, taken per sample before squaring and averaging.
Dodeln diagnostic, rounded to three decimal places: 0.001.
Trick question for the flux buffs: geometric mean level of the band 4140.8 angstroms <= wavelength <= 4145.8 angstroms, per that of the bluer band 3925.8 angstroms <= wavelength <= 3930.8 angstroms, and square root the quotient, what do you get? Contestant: 1.33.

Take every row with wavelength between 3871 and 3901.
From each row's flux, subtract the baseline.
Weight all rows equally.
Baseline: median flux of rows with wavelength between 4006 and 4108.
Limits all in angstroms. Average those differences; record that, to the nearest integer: -14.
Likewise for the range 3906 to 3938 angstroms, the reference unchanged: -25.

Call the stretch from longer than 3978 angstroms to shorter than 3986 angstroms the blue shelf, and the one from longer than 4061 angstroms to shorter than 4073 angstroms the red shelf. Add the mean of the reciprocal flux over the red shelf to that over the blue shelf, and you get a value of 0.0226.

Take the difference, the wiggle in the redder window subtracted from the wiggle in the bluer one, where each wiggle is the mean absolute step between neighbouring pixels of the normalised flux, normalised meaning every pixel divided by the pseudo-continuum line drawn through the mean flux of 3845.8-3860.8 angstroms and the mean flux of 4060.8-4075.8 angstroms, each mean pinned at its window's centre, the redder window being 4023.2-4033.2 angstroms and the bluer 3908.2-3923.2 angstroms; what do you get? 0.01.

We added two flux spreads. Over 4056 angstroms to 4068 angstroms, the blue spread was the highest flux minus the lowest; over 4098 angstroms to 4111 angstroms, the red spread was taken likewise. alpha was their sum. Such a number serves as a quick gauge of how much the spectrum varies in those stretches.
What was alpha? 20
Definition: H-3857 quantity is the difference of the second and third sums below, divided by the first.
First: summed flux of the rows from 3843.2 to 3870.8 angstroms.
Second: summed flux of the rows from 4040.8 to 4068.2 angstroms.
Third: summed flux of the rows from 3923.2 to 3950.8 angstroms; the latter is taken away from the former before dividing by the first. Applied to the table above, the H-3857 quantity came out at 0.4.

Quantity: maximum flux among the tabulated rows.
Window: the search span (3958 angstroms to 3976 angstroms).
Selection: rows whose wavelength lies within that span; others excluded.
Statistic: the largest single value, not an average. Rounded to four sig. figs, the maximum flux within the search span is 78.36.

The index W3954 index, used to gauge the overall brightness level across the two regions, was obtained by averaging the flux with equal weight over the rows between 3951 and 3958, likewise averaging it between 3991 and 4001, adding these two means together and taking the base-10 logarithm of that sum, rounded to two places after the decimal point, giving 2.24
